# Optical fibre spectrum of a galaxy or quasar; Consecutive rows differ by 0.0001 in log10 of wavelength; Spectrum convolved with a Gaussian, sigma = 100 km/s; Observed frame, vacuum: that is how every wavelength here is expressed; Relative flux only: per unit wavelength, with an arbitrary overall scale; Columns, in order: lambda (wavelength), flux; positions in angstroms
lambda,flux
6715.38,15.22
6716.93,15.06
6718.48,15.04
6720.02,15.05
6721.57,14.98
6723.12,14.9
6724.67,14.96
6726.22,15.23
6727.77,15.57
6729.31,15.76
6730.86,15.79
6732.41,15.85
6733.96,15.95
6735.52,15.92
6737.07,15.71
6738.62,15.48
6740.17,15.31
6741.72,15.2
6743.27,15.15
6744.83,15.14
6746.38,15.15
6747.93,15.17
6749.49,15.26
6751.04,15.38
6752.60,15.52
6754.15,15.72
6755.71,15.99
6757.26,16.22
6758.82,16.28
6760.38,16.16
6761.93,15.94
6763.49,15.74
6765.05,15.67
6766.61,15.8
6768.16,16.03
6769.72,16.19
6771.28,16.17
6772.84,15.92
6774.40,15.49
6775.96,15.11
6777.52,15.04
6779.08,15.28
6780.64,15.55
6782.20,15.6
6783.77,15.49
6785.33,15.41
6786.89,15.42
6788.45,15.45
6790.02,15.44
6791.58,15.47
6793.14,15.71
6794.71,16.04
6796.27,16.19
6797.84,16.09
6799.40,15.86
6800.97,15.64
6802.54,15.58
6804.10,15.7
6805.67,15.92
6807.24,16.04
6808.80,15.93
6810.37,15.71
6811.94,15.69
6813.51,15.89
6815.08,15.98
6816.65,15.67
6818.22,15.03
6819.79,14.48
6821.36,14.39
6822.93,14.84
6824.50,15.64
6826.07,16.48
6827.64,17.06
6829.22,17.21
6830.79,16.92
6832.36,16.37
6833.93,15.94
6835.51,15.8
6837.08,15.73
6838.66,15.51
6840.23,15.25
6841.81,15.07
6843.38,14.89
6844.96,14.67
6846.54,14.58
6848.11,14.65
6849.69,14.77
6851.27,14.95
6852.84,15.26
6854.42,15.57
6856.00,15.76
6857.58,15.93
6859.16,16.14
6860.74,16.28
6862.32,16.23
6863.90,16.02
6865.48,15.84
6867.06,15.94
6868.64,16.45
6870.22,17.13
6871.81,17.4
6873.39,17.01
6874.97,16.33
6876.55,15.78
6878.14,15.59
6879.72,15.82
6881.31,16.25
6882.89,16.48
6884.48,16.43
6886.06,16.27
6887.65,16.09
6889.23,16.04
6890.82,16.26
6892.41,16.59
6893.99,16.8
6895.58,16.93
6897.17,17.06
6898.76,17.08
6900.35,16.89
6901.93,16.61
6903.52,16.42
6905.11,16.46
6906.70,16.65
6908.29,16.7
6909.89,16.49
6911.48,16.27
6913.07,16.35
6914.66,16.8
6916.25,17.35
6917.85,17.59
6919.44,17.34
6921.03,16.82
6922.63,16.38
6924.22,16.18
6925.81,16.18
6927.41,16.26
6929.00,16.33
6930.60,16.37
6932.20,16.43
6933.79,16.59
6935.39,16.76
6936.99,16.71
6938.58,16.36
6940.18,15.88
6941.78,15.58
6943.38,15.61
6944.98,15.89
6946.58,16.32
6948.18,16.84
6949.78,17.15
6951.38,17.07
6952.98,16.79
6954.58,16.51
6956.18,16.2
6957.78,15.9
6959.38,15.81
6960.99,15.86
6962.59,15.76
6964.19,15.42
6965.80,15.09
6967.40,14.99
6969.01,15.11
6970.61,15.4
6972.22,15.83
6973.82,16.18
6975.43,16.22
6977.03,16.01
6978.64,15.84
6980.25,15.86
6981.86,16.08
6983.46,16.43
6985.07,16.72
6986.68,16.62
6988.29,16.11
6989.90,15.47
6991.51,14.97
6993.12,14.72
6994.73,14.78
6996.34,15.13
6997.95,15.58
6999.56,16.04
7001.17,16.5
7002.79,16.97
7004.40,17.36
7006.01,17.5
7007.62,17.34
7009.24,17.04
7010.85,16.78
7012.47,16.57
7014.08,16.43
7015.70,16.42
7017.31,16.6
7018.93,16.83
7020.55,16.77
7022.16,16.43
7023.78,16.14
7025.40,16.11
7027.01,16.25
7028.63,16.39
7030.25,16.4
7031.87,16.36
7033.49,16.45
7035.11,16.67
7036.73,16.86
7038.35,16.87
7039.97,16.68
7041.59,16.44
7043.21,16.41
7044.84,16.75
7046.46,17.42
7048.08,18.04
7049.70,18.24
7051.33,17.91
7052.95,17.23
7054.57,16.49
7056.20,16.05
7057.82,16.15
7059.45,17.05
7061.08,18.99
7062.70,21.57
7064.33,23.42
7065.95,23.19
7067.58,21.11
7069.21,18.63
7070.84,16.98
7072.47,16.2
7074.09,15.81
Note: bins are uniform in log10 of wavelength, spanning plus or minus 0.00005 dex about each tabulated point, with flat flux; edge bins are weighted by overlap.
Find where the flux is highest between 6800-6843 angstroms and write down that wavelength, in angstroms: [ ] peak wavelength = 6829.22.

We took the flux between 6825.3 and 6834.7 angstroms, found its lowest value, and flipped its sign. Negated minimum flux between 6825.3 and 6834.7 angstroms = -15.9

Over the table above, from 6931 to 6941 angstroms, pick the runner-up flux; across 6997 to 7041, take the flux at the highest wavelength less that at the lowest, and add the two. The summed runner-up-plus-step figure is 17.8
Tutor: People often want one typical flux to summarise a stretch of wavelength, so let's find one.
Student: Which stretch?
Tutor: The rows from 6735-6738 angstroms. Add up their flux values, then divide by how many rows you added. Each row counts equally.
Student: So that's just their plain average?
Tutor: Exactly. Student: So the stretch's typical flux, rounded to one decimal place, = 15.8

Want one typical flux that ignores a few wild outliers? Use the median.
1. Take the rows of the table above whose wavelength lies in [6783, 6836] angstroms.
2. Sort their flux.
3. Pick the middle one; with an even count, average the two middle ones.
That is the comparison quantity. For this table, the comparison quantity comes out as 15.7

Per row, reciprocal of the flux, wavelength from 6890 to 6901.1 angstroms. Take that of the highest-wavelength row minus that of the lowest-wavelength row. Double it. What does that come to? -0.0046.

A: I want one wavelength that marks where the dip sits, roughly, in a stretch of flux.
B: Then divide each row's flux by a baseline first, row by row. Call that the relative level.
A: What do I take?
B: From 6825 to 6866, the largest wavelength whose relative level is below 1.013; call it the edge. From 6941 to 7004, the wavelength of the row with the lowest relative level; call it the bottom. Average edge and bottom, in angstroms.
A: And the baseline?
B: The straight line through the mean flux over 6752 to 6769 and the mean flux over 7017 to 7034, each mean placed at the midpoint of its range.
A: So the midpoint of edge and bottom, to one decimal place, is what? 6929.3 angstroms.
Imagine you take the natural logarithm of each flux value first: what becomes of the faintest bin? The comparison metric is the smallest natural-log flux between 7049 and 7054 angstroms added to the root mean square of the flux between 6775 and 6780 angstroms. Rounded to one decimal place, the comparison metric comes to 18.0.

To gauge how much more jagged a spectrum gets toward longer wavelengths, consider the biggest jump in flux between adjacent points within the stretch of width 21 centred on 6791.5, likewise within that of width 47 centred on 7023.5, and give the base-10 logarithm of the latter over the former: 0.31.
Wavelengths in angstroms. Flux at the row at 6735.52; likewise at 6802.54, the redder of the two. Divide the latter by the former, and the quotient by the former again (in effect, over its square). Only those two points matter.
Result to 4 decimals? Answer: 0.0615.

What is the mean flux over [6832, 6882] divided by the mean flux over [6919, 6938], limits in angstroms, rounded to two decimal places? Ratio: 0.95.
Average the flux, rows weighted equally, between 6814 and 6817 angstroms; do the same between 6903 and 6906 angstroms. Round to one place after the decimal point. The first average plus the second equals 32.3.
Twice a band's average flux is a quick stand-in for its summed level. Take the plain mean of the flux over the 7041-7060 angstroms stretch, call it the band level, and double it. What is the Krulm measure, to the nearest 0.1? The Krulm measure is 34.0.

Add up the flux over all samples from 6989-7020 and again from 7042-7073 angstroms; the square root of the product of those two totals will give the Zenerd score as 328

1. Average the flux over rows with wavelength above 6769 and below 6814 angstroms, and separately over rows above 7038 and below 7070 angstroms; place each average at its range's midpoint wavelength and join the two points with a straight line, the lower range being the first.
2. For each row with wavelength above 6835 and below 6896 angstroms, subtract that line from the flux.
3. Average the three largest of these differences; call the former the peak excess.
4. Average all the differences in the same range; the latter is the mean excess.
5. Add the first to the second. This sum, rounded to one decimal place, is 0.2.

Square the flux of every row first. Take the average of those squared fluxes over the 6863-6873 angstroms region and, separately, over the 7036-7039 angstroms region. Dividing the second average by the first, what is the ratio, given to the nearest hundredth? 1.05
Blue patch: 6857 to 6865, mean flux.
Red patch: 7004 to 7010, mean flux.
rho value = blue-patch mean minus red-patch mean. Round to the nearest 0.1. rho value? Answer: -1.2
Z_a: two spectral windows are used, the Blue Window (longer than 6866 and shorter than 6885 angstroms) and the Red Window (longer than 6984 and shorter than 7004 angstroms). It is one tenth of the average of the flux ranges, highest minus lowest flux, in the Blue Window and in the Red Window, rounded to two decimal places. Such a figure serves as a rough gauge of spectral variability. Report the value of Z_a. 0.20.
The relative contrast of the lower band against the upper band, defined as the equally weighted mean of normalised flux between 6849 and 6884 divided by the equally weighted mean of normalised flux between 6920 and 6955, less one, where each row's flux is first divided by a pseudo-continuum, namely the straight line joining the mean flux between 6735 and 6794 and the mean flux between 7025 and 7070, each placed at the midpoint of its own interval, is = 0.010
